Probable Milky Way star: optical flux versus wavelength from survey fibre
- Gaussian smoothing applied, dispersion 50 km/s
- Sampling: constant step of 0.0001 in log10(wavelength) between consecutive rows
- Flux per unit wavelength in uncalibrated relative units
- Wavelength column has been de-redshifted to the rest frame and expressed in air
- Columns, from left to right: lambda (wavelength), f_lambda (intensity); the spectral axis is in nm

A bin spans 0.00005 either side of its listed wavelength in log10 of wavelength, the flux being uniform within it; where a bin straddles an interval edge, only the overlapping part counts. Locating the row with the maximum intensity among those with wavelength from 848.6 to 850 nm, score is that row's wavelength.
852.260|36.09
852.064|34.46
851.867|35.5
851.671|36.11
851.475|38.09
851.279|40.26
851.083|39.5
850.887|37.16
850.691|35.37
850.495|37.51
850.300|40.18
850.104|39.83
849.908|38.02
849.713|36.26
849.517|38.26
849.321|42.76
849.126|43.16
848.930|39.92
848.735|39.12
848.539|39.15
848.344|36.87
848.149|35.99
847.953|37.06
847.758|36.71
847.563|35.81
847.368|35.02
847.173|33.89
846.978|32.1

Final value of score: 849.126 nm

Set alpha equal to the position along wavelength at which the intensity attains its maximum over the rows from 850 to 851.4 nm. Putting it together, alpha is 851.279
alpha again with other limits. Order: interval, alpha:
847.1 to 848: 847.953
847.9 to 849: 848.930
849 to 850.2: 849.126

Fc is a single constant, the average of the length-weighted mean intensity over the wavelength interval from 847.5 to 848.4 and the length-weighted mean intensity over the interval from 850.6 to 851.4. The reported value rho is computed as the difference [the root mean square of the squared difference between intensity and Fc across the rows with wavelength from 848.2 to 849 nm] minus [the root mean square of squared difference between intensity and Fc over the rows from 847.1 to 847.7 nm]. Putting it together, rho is -3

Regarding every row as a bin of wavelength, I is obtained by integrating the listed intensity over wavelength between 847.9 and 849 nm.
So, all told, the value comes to 42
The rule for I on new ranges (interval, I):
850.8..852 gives 45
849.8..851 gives 46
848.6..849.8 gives 48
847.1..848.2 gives 39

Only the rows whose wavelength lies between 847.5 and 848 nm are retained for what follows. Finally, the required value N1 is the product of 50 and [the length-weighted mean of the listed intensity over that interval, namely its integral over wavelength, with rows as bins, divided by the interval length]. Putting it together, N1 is 1828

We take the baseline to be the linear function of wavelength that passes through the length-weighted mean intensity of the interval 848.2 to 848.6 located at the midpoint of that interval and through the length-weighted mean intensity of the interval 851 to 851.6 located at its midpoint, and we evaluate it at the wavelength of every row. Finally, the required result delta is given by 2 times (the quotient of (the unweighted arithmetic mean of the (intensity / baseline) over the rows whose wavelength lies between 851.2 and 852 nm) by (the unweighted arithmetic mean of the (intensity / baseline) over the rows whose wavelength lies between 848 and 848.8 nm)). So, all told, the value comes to 1.908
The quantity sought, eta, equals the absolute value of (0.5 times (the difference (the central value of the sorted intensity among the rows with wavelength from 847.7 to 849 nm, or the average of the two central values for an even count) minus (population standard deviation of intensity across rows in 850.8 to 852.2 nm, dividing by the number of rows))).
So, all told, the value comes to 17.5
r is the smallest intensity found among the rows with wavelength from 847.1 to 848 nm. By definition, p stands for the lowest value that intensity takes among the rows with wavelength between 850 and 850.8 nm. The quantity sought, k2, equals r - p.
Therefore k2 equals -1.5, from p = 35.37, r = 33.89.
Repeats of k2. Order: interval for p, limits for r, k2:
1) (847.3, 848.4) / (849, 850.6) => 1.2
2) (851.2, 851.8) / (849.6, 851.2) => -0.7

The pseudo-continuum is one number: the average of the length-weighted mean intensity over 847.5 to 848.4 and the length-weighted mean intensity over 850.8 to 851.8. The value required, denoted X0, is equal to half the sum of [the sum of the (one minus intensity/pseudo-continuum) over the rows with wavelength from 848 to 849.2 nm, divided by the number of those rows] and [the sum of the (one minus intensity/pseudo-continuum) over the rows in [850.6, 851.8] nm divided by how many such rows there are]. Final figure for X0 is -0.029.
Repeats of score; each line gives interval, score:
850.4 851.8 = 851.279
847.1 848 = 847.953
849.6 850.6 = 850.300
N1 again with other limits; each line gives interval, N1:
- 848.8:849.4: 2090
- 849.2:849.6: 2038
